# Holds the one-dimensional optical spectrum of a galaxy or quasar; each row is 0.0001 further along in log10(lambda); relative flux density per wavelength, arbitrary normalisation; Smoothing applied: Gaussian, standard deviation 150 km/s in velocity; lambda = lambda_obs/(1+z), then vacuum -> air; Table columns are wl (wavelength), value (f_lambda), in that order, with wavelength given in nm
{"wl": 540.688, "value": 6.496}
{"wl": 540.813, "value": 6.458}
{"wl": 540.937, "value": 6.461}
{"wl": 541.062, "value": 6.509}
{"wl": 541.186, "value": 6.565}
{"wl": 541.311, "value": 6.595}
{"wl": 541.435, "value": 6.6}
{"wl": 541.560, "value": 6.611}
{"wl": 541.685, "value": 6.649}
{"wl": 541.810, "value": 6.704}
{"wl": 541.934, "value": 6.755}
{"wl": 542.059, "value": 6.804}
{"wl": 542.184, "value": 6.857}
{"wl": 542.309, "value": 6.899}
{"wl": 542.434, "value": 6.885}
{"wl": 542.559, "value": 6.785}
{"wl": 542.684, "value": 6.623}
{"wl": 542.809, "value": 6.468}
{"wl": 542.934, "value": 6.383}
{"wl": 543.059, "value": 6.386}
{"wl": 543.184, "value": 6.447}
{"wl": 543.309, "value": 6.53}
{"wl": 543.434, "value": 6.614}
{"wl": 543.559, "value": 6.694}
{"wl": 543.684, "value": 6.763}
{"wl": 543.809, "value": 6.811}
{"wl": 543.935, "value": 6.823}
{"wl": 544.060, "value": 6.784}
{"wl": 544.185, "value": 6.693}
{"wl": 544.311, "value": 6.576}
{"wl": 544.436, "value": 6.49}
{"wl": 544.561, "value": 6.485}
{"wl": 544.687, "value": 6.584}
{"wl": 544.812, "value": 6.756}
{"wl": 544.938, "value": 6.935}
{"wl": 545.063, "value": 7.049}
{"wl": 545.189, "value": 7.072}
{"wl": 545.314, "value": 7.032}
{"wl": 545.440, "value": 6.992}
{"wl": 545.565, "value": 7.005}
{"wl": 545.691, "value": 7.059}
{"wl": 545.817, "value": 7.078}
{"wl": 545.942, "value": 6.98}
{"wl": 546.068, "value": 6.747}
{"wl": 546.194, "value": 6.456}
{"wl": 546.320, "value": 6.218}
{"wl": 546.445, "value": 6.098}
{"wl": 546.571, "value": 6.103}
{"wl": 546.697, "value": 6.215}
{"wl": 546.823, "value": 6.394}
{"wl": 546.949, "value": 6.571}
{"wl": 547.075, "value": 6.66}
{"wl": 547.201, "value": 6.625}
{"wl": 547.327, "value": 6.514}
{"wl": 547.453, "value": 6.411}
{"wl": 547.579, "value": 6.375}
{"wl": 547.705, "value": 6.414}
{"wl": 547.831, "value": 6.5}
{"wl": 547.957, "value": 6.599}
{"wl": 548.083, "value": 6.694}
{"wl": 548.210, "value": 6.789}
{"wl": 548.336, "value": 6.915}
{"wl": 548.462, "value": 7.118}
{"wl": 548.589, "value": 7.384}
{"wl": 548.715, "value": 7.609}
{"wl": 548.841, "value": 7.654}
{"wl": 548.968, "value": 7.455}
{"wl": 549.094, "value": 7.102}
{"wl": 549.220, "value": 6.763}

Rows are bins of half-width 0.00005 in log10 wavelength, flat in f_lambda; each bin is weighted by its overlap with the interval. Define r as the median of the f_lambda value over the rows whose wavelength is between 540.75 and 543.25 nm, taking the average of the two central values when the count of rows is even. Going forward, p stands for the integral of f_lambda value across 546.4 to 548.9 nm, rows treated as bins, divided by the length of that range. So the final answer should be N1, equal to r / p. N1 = 0.99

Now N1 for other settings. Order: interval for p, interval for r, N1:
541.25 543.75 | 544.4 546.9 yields 1.01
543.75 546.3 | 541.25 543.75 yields 0.97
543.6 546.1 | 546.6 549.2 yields 0.97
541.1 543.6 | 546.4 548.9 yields 0.99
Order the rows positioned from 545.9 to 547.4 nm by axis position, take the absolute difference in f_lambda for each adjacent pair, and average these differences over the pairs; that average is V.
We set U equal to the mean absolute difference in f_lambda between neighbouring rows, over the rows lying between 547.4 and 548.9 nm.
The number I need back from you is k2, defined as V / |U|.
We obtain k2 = 1.21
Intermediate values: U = 0.120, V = 0.145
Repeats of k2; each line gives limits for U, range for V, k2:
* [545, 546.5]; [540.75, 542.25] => 0.34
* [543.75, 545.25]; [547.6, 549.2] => 1.91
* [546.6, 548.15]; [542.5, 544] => 0.80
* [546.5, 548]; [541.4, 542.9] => 0.68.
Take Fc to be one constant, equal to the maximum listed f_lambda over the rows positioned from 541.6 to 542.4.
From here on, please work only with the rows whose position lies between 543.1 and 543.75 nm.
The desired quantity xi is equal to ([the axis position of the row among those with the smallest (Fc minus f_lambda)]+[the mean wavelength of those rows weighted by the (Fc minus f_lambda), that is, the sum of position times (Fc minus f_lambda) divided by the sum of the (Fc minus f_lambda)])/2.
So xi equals 543.52 nm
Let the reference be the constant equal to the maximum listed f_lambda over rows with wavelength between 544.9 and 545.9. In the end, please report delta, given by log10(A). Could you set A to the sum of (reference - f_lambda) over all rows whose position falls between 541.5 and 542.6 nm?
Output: 0.44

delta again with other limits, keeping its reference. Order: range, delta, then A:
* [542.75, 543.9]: 0.66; 4.6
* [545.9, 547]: 0.77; 5.9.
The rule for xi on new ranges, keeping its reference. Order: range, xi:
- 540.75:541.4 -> 541.17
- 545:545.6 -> 545.24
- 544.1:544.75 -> 544.32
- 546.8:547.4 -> 547.06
